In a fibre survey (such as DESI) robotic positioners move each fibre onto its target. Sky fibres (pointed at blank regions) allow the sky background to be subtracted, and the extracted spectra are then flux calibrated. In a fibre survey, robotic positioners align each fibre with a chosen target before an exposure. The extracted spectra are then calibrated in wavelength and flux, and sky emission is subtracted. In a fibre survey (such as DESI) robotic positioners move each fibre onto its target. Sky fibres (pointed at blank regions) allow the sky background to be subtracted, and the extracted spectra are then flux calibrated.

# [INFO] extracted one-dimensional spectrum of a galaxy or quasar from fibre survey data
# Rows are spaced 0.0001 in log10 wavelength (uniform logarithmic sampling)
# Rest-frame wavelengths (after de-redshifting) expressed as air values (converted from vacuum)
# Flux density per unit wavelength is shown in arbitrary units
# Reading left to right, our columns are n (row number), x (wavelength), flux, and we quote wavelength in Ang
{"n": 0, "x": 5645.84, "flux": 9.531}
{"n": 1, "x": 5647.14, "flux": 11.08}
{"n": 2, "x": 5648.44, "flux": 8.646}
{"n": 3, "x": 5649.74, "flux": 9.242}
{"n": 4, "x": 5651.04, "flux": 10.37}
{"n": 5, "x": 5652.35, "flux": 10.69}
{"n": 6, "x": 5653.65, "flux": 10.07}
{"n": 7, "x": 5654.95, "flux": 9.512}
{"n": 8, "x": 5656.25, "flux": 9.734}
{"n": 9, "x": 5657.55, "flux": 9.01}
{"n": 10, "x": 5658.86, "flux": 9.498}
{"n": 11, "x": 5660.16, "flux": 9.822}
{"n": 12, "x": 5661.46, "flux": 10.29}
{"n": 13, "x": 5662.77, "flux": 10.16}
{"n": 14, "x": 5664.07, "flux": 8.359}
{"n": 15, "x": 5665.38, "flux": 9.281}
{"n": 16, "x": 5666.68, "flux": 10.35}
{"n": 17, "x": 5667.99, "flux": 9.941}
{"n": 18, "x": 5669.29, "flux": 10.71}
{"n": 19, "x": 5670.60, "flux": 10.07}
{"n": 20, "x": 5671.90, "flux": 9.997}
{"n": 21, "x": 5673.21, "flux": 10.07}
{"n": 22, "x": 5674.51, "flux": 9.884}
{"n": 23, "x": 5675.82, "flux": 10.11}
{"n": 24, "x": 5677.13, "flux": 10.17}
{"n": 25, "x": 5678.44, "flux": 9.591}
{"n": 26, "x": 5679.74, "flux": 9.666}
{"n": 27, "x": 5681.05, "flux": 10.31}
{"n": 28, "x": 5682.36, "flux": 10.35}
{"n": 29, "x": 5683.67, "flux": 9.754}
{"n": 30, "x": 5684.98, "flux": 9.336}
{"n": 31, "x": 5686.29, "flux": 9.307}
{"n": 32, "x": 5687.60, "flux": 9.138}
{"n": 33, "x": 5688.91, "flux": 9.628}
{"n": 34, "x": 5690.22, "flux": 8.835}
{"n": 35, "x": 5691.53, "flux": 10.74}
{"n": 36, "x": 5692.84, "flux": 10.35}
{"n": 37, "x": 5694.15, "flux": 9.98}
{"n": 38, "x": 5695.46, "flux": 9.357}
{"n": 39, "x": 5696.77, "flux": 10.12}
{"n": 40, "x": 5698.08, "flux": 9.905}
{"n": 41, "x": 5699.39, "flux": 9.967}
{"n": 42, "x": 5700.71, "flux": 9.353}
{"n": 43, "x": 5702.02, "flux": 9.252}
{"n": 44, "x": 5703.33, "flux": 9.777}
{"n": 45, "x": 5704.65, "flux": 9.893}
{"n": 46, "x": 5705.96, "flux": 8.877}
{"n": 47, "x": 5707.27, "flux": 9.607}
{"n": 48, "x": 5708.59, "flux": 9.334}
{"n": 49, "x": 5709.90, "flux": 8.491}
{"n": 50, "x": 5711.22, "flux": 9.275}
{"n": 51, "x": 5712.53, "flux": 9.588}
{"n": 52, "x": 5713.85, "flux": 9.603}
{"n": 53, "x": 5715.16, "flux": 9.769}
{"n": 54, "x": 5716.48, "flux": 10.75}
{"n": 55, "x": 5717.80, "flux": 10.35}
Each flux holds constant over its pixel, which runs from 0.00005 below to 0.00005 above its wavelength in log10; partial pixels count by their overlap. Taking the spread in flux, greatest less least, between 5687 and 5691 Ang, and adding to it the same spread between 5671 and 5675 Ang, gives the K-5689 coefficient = 0.98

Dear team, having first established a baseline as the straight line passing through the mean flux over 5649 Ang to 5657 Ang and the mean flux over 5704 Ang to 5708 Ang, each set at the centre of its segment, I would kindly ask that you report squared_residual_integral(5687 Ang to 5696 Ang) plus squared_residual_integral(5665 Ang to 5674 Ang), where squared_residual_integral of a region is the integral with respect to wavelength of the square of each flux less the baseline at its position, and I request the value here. 6.1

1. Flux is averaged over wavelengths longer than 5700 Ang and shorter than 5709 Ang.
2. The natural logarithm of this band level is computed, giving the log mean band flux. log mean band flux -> 2.245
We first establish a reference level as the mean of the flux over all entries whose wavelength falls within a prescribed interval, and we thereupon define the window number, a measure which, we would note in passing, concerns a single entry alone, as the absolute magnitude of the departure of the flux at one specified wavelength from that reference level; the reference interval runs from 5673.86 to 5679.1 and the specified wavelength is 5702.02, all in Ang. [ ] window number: 0.69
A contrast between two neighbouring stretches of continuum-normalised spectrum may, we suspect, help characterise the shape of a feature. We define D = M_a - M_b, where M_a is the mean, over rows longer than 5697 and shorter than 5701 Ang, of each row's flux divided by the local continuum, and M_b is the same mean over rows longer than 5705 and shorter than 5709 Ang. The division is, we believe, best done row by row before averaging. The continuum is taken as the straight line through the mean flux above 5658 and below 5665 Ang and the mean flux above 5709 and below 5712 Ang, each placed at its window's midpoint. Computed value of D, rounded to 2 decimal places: 0.04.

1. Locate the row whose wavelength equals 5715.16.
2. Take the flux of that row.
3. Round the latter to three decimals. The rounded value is 9.769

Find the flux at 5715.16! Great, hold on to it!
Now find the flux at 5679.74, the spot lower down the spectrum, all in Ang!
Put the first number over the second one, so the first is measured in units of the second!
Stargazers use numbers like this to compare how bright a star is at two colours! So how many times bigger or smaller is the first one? 1.01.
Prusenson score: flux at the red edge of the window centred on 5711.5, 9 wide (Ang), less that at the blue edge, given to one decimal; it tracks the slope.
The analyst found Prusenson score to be 0.2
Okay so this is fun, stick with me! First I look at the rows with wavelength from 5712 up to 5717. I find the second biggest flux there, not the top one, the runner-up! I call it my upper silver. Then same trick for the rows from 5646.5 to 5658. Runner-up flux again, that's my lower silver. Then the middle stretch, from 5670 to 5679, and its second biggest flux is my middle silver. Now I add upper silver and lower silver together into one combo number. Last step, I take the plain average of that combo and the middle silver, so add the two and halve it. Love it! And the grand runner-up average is 15.28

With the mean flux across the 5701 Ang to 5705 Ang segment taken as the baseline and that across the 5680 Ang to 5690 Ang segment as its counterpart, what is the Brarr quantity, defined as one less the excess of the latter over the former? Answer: 0.95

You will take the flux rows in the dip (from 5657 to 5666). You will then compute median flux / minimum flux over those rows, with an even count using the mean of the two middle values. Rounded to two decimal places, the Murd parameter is 1.14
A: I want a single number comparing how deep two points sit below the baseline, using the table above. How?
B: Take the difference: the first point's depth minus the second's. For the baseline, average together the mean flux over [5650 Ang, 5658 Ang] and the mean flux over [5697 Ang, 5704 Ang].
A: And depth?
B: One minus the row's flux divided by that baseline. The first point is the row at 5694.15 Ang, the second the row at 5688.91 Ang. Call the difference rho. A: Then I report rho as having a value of -0.036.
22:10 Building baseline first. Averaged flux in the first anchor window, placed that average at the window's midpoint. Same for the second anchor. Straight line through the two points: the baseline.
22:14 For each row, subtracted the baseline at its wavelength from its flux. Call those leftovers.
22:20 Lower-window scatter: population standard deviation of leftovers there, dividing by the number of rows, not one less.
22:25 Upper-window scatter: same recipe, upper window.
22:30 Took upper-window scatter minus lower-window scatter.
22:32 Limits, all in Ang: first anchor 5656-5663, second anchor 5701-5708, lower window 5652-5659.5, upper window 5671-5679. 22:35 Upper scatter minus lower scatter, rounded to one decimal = -0.3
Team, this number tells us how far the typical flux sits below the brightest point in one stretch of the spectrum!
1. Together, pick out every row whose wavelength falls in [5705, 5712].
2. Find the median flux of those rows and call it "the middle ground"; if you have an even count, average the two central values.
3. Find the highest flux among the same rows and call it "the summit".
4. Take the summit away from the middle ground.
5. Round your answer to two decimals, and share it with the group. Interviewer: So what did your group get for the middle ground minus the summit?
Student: -0.33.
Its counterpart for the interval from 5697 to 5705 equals -0.13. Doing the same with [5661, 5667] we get -0.19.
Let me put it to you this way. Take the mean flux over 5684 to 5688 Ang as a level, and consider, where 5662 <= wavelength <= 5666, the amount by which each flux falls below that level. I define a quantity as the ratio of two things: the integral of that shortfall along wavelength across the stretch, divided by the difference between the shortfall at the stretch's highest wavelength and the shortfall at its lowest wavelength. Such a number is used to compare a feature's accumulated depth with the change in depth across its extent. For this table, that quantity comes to 0.0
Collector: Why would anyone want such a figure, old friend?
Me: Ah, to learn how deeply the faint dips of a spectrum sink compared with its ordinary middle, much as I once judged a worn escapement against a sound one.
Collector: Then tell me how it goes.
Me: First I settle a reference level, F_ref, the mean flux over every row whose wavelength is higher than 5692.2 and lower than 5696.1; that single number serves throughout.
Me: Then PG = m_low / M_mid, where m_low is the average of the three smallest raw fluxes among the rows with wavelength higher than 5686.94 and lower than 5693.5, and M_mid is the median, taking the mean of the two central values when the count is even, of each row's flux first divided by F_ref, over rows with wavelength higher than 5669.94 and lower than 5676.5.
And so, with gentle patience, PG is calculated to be 9.0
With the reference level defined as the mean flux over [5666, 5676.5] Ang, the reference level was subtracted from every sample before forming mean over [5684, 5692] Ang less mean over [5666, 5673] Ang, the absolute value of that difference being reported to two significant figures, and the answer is 0.72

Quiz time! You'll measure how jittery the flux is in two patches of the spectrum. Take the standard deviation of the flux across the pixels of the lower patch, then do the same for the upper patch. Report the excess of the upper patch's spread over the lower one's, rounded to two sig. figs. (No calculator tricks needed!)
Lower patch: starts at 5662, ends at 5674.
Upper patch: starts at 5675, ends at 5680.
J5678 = -0.39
